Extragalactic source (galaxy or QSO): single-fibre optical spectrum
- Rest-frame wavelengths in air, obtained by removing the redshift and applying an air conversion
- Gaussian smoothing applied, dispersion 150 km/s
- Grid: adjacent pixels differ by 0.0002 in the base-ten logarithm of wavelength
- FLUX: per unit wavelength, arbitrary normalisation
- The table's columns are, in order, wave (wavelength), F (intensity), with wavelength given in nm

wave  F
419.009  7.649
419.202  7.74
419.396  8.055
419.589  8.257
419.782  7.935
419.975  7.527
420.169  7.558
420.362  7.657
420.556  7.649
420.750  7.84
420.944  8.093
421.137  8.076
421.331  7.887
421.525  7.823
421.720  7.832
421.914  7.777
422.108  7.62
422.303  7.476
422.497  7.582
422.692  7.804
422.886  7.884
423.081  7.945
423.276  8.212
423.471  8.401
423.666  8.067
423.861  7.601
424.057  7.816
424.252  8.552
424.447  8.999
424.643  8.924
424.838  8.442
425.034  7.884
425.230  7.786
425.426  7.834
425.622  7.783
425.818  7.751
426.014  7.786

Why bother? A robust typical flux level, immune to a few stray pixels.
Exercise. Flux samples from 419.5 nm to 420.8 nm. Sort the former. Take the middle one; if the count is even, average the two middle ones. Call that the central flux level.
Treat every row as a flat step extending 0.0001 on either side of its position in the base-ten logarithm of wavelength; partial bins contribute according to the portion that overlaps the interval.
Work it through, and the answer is 7.66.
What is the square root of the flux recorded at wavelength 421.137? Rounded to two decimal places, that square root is 2.84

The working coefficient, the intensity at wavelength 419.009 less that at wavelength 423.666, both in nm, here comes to -0.4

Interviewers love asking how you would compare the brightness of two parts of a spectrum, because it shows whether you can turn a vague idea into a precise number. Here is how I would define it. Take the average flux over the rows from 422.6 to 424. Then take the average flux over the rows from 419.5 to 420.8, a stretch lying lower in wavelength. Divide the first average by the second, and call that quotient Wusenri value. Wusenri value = 1.03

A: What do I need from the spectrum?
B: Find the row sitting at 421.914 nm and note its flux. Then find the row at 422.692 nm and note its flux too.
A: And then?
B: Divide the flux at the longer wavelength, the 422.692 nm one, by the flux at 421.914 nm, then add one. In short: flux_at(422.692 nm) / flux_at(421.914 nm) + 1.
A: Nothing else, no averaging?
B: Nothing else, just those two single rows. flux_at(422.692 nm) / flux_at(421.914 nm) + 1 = 2.00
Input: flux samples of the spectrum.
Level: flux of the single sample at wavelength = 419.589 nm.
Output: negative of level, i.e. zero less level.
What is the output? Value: -8.26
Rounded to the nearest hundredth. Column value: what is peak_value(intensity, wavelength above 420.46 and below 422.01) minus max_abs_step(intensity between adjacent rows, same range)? 7.84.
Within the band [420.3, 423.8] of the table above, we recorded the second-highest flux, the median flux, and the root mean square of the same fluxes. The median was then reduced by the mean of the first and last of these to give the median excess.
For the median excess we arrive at -0.21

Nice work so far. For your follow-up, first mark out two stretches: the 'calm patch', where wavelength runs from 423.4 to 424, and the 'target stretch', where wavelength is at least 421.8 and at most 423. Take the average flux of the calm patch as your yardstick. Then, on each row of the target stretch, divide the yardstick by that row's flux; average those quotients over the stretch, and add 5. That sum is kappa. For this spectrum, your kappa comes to 6.04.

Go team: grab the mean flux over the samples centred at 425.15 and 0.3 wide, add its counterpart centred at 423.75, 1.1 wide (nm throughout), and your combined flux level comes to 15.9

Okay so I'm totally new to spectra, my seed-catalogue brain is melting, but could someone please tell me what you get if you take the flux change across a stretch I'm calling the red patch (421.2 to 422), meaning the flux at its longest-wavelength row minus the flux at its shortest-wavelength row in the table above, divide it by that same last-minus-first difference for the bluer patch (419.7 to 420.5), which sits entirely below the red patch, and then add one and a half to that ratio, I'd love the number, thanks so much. 1.9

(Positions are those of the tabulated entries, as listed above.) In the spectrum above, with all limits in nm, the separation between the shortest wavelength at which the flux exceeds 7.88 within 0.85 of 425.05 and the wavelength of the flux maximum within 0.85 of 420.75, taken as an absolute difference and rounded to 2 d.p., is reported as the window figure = 3.31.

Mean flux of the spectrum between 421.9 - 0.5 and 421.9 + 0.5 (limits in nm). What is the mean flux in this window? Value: 7.71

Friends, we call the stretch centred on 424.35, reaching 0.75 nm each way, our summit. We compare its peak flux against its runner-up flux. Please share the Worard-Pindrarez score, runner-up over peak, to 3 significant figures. 0.992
